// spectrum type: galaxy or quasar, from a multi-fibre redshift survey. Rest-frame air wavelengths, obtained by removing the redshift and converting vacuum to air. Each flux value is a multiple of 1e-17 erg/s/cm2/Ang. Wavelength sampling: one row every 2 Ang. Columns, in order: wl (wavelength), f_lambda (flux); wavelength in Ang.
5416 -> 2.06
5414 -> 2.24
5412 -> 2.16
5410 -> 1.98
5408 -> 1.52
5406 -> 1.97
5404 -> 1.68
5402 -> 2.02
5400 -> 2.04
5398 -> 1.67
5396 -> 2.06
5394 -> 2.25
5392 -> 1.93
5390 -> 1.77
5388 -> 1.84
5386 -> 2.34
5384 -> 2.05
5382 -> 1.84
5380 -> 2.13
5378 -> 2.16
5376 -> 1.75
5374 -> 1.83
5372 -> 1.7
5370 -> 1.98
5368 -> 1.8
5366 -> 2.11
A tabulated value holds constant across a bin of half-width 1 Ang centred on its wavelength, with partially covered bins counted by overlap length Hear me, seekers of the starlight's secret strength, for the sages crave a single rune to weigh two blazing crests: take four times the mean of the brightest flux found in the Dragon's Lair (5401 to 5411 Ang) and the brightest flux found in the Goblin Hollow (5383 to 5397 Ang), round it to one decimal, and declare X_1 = 8.7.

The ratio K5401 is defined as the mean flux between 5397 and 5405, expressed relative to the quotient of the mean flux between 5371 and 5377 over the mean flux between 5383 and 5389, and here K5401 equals 2.2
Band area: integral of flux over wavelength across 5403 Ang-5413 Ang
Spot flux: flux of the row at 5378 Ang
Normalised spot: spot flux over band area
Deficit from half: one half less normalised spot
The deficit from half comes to 0.384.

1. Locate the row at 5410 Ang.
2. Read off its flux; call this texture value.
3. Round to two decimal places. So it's 1.98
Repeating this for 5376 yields 1.75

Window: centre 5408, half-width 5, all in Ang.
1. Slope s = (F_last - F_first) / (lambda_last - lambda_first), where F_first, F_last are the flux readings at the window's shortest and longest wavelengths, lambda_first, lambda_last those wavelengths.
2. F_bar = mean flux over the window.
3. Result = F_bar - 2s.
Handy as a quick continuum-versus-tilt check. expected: 1.74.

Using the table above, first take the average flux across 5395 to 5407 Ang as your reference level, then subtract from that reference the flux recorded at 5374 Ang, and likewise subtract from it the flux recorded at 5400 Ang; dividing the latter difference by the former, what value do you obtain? -2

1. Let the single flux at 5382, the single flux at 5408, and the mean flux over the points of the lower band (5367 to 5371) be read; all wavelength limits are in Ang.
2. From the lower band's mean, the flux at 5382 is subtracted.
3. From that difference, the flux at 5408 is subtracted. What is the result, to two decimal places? -1.47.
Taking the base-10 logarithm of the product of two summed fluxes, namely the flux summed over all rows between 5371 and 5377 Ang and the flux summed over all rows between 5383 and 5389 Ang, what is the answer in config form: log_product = 1.52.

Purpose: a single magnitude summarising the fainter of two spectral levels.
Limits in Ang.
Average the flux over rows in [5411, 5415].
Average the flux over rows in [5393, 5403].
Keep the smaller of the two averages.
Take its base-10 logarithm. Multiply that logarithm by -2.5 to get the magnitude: -0.757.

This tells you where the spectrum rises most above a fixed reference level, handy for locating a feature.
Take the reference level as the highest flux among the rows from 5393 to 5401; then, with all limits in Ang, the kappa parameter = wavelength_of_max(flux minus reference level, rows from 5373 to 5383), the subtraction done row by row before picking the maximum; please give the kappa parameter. 5378 Ang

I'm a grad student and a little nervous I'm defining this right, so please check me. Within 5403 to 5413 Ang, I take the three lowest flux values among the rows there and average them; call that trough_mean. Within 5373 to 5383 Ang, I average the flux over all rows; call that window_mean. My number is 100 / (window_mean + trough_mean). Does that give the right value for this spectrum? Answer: 27.3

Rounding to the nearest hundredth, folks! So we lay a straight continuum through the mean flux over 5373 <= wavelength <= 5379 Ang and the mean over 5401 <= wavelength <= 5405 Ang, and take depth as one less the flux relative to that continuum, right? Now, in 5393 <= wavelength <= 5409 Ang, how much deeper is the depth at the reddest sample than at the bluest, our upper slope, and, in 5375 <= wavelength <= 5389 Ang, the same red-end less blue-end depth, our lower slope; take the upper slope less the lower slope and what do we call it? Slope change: 0.44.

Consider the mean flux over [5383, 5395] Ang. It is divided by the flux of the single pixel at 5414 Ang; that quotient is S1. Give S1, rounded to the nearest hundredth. 0.91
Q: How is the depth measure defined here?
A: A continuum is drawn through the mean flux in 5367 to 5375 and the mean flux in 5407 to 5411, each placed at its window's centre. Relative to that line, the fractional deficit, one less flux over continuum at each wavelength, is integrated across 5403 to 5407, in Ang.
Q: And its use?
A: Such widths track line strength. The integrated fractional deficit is -0.15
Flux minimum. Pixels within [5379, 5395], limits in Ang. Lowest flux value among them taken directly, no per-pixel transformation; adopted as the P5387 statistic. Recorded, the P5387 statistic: 1.77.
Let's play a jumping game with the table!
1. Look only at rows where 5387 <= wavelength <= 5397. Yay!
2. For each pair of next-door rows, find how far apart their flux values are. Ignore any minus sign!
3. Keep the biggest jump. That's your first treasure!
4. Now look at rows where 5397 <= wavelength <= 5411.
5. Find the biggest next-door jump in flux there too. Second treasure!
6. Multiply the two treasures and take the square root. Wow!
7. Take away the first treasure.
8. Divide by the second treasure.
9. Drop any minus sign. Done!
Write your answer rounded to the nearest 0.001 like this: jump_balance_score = 0.138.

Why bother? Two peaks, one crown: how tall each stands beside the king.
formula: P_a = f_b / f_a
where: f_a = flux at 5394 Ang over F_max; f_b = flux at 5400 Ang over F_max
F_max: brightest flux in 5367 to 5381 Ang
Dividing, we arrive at 0.91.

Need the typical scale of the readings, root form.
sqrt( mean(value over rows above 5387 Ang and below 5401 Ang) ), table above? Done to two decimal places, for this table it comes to 1.39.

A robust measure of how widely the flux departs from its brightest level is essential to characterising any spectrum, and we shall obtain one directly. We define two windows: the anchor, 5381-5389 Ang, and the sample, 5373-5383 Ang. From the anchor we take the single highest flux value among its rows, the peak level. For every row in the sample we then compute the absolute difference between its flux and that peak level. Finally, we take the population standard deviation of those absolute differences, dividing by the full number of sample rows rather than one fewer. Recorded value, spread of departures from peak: 0.17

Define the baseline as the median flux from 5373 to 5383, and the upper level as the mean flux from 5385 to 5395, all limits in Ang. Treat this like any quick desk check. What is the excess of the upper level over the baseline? 0.19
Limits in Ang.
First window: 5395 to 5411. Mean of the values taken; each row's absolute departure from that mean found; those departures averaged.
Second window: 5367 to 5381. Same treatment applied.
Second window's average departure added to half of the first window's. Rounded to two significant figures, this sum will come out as 0.25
